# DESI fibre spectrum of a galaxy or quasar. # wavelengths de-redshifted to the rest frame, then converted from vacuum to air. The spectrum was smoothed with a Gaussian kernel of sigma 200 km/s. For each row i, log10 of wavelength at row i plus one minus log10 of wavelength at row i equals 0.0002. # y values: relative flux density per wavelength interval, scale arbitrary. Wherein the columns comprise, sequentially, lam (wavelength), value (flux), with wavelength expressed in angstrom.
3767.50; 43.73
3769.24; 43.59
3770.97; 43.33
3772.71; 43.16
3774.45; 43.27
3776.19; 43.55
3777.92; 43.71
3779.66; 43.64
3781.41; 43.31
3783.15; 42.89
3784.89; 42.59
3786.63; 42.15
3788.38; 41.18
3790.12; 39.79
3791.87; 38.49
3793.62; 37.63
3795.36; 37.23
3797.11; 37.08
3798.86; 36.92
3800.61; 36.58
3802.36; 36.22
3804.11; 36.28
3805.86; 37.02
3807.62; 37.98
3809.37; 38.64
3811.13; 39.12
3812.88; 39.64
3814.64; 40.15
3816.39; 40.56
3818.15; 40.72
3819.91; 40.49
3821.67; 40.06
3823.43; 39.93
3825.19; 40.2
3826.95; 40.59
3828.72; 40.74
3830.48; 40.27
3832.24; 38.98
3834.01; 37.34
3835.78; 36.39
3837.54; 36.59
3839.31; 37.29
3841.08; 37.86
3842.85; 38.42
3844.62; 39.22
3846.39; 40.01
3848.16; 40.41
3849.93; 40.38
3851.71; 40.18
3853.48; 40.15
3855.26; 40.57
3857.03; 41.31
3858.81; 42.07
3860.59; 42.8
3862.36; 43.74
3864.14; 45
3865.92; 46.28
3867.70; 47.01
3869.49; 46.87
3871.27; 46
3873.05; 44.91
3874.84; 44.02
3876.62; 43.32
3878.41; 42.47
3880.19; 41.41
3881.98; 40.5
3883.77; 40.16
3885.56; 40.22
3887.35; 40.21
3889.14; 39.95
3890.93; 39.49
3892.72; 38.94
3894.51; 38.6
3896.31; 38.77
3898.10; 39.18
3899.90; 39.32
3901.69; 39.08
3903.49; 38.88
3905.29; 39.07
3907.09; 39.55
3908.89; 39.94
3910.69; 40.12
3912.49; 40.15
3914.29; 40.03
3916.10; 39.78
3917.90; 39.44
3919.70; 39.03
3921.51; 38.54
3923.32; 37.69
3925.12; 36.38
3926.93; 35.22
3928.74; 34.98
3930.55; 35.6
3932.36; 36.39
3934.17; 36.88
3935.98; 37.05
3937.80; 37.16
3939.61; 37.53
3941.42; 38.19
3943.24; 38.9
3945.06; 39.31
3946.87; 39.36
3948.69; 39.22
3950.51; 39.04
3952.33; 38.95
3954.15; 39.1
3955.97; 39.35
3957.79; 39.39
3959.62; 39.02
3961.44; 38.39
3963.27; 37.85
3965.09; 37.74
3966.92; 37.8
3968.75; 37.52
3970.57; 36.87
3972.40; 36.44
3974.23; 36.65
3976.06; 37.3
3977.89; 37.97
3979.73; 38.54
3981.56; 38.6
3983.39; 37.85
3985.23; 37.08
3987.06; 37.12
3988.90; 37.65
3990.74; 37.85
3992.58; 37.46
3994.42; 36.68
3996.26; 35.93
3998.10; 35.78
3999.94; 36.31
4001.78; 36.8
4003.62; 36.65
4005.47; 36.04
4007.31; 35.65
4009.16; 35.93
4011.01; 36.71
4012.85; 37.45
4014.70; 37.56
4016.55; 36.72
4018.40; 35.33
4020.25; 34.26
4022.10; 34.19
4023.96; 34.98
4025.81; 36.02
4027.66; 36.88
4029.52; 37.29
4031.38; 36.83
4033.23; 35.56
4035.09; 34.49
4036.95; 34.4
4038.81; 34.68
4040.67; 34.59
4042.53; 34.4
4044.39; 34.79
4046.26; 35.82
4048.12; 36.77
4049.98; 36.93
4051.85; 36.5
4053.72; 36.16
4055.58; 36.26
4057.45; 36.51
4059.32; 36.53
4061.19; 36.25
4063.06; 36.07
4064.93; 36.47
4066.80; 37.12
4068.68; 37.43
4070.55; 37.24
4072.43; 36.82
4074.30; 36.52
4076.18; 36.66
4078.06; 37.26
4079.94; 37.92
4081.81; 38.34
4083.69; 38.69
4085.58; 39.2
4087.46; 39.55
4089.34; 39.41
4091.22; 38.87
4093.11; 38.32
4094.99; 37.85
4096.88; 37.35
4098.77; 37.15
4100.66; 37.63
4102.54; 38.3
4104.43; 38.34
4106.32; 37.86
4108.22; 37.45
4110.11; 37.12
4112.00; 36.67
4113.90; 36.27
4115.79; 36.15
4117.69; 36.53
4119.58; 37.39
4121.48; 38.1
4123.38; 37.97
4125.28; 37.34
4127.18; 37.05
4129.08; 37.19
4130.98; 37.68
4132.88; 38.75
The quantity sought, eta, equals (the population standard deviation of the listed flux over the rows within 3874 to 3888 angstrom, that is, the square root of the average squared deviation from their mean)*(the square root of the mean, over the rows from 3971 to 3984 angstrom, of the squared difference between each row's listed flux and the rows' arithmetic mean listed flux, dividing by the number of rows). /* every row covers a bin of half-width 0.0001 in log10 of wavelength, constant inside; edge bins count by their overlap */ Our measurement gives 1.15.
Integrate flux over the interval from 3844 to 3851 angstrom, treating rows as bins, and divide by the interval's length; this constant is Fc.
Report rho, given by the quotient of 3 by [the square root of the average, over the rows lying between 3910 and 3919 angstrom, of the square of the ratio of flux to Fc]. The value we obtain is 3.0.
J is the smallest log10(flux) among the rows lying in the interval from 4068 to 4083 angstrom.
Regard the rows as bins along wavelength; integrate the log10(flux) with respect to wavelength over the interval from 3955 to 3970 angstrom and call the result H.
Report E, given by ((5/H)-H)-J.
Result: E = -25.1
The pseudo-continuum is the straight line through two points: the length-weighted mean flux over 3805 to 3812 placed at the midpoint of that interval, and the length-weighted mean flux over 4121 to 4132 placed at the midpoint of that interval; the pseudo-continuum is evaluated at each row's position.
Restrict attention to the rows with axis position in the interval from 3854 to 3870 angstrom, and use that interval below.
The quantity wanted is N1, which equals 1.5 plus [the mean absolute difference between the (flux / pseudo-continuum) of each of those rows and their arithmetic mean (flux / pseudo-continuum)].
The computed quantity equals 1.555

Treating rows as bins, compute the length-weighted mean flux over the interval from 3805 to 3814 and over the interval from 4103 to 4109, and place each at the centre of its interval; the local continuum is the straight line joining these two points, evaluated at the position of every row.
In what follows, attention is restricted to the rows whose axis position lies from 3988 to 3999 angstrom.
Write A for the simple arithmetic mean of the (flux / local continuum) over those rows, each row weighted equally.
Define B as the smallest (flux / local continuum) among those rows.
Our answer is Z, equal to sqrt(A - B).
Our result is 0.17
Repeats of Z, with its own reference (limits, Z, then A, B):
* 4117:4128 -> 0.15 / 0.99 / 0.97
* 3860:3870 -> 0.25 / 1.18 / 1.11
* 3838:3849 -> 0.20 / 1.01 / 0.97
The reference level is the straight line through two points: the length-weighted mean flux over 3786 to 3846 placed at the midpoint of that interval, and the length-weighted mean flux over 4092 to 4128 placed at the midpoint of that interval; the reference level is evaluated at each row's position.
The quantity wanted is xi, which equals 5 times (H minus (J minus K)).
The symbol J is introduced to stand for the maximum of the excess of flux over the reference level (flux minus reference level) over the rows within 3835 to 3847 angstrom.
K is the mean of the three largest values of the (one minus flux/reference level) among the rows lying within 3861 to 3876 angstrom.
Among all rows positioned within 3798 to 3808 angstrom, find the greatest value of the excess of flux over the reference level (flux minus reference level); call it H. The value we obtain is -12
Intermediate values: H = -0.8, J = 1.4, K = -0.15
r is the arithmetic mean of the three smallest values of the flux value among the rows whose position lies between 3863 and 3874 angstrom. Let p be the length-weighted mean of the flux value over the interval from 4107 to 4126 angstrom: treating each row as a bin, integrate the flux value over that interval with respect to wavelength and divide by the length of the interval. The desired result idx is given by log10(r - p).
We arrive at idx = 0.9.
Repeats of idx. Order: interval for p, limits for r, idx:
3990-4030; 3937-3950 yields 0.1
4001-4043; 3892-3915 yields 0.5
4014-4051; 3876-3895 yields 0.5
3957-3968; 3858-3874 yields 0.7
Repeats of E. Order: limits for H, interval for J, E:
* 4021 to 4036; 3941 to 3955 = -24.7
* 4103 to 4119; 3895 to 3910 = -26.5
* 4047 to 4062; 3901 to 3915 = -24.8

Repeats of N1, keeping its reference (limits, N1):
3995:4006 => 1.509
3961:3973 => 1.513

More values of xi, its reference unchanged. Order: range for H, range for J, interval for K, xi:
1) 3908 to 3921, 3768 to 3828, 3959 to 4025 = -14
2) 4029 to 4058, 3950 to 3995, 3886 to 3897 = -9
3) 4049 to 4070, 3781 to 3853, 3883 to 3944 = -22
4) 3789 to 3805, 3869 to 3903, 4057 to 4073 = -37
